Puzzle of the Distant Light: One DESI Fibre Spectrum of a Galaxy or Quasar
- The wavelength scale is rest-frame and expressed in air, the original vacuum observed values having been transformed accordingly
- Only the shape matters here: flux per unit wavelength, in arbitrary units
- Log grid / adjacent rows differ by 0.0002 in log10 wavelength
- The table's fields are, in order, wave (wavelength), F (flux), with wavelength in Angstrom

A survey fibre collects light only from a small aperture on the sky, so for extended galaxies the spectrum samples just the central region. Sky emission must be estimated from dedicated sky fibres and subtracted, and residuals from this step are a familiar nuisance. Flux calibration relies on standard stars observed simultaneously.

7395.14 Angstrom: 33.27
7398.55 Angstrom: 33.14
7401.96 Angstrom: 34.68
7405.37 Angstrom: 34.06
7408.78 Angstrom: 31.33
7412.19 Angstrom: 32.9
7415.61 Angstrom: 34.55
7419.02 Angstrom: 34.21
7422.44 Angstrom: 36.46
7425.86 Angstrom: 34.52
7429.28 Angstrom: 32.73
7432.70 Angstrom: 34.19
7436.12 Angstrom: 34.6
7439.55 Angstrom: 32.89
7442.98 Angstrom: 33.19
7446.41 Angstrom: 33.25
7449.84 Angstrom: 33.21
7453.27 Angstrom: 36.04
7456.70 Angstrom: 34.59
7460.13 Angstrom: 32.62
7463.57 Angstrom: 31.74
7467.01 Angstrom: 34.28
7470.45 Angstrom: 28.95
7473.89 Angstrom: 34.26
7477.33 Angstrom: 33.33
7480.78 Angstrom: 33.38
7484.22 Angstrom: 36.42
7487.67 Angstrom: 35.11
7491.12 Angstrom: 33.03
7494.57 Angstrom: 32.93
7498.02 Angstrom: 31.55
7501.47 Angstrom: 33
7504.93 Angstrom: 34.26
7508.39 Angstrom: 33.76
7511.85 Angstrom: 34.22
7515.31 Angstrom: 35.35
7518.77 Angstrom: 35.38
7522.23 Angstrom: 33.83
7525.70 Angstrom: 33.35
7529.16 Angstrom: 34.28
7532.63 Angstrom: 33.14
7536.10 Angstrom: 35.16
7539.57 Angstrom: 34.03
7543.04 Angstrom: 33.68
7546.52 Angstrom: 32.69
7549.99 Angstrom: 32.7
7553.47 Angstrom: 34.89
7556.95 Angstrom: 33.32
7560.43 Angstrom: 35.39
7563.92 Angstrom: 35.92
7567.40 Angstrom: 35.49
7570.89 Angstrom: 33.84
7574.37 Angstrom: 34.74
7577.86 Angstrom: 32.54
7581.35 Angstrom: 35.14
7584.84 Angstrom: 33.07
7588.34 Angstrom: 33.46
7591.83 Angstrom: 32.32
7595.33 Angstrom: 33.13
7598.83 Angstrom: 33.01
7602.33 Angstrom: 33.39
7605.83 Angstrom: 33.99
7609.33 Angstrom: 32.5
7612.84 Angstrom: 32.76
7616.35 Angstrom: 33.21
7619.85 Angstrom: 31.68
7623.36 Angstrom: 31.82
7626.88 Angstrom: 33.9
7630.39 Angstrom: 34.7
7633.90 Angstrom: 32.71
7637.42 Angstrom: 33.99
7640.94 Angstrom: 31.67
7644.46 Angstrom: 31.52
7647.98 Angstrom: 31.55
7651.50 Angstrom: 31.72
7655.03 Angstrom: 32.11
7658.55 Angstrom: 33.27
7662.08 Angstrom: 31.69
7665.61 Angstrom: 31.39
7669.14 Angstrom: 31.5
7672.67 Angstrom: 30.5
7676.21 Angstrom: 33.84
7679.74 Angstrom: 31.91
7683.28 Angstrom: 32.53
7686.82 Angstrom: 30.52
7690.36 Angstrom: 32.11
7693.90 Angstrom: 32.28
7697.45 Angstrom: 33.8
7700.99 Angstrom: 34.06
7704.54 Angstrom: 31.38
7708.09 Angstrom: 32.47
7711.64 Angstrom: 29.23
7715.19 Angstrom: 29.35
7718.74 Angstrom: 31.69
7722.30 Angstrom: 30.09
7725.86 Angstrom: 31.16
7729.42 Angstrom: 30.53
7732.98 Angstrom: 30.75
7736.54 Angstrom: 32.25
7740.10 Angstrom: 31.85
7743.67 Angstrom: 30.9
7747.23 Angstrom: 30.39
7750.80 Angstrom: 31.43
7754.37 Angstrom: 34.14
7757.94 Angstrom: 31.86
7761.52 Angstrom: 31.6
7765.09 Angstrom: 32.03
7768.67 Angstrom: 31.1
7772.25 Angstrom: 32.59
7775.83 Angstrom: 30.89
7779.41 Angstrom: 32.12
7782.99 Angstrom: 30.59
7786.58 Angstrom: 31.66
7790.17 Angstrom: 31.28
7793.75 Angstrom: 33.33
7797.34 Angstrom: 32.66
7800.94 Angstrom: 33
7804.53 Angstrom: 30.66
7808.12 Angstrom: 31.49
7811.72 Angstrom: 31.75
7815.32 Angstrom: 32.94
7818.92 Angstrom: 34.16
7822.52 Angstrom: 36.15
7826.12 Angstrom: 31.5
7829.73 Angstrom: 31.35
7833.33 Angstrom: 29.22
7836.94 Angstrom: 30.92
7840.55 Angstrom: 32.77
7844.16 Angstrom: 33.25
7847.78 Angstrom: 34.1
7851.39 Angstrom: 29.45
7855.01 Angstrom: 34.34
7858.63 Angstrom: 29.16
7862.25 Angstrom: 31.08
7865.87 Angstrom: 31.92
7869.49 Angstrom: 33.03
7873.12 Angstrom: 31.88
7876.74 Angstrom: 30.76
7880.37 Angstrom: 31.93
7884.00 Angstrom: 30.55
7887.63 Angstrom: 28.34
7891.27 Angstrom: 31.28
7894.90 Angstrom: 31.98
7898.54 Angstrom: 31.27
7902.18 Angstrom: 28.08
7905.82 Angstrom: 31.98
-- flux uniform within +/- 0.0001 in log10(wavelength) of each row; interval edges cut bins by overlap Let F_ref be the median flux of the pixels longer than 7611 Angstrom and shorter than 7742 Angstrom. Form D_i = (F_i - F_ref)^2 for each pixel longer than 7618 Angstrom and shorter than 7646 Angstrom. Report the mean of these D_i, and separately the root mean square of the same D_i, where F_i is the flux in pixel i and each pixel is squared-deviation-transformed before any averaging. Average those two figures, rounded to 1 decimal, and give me 3.0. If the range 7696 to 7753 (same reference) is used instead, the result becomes 2.5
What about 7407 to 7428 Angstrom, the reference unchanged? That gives 8.6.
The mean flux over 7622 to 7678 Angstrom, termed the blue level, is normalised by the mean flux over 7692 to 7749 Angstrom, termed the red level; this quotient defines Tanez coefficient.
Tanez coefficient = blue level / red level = 1.03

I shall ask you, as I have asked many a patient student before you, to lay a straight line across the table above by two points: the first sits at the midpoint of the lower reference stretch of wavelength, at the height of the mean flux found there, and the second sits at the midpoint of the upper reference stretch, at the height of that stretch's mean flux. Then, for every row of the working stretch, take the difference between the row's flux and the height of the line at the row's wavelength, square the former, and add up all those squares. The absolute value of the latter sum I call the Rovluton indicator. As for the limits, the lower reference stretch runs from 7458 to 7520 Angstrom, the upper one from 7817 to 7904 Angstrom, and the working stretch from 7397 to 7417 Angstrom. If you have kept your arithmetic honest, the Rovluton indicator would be 10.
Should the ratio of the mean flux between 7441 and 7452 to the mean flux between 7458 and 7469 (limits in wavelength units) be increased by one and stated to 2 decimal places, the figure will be 2.01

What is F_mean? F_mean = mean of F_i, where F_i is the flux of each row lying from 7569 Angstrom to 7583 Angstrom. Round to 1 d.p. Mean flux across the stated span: 34.1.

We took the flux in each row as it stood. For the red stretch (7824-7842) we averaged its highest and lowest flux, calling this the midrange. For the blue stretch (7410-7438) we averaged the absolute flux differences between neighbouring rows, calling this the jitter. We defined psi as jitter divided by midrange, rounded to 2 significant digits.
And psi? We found 0.045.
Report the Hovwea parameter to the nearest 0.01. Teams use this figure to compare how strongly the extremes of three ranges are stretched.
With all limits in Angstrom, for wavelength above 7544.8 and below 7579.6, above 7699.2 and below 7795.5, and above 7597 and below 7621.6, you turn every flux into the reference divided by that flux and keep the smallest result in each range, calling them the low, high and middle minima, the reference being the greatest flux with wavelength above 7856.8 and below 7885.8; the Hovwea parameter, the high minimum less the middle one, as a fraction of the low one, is 0.00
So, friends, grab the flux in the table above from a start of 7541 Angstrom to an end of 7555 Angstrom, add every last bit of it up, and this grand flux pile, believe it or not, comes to 134.0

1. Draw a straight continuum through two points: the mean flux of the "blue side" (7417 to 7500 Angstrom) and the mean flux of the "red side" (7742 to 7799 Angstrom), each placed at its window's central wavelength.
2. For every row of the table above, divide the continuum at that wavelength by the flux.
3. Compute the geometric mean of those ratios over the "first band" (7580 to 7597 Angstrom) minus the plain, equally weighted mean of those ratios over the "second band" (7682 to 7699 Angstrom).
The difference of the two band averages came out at -0.018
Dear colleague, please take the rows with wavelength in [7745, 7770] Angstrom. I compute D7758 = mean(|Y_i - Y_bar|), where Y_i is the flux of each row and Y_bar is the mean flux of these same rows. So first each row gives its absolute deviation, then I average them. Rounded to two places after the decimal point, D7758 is 0.76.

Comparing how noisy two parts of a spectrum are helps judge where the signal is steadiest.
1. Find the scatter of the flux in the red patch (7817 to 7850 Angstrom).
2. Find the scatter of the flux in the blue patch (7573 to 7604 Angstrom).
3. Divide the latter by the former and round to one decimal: 0.5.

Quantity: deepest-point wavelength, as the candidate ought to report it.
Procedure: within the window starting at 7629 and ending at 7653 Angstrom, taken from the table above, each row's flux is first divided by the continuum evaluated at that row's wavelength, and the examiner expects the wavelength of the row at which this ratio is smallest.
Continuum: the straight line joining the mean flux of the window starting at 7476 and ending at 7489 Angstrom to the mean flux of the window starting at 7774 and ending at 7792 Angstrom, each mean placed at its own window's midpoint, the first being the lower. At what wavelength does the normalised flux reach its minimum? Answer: 7644.46 Angstrom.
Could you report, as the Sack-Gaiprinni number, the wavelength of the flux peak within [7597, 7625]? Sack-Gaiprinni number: 7605.83 Angstrom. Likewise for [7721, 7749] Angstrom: 7736.54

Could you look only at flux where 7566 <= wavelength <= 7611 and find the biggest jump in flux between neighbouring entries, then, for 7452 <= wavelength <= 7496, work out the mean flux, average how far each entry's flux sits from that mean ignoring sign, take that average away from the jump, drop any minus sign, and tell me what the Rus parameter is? 1.19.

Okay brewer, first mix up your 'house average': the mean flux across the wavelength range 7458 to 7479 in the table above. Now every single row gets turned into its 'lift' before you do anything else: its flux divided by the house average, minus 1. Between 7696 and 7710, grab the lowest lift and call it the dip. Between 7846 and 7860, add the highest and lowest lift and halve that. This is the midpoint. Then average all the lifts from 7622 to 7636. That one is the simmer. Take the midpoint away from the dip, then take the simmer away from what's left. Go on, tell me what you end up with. -0.03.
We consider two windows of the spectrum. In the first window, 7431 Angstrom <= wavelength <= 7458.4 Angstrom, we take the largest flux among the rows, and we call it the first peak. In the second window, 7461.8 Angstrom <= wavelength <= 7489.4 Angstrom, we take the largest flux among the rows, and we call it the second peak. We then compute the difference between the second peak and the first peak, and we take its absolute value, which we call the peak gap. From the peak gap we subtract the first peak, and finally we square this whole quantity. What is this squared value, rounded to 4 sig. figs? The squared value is 1272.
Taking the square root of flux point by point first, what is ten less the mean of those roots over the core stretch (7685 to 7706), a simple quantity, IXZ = 4.31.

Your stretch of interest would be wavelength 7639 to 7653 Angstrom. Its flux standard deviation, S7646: 0.1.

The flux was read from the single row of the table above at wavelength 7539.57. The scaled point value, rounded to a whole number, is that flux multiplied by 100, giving 3403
